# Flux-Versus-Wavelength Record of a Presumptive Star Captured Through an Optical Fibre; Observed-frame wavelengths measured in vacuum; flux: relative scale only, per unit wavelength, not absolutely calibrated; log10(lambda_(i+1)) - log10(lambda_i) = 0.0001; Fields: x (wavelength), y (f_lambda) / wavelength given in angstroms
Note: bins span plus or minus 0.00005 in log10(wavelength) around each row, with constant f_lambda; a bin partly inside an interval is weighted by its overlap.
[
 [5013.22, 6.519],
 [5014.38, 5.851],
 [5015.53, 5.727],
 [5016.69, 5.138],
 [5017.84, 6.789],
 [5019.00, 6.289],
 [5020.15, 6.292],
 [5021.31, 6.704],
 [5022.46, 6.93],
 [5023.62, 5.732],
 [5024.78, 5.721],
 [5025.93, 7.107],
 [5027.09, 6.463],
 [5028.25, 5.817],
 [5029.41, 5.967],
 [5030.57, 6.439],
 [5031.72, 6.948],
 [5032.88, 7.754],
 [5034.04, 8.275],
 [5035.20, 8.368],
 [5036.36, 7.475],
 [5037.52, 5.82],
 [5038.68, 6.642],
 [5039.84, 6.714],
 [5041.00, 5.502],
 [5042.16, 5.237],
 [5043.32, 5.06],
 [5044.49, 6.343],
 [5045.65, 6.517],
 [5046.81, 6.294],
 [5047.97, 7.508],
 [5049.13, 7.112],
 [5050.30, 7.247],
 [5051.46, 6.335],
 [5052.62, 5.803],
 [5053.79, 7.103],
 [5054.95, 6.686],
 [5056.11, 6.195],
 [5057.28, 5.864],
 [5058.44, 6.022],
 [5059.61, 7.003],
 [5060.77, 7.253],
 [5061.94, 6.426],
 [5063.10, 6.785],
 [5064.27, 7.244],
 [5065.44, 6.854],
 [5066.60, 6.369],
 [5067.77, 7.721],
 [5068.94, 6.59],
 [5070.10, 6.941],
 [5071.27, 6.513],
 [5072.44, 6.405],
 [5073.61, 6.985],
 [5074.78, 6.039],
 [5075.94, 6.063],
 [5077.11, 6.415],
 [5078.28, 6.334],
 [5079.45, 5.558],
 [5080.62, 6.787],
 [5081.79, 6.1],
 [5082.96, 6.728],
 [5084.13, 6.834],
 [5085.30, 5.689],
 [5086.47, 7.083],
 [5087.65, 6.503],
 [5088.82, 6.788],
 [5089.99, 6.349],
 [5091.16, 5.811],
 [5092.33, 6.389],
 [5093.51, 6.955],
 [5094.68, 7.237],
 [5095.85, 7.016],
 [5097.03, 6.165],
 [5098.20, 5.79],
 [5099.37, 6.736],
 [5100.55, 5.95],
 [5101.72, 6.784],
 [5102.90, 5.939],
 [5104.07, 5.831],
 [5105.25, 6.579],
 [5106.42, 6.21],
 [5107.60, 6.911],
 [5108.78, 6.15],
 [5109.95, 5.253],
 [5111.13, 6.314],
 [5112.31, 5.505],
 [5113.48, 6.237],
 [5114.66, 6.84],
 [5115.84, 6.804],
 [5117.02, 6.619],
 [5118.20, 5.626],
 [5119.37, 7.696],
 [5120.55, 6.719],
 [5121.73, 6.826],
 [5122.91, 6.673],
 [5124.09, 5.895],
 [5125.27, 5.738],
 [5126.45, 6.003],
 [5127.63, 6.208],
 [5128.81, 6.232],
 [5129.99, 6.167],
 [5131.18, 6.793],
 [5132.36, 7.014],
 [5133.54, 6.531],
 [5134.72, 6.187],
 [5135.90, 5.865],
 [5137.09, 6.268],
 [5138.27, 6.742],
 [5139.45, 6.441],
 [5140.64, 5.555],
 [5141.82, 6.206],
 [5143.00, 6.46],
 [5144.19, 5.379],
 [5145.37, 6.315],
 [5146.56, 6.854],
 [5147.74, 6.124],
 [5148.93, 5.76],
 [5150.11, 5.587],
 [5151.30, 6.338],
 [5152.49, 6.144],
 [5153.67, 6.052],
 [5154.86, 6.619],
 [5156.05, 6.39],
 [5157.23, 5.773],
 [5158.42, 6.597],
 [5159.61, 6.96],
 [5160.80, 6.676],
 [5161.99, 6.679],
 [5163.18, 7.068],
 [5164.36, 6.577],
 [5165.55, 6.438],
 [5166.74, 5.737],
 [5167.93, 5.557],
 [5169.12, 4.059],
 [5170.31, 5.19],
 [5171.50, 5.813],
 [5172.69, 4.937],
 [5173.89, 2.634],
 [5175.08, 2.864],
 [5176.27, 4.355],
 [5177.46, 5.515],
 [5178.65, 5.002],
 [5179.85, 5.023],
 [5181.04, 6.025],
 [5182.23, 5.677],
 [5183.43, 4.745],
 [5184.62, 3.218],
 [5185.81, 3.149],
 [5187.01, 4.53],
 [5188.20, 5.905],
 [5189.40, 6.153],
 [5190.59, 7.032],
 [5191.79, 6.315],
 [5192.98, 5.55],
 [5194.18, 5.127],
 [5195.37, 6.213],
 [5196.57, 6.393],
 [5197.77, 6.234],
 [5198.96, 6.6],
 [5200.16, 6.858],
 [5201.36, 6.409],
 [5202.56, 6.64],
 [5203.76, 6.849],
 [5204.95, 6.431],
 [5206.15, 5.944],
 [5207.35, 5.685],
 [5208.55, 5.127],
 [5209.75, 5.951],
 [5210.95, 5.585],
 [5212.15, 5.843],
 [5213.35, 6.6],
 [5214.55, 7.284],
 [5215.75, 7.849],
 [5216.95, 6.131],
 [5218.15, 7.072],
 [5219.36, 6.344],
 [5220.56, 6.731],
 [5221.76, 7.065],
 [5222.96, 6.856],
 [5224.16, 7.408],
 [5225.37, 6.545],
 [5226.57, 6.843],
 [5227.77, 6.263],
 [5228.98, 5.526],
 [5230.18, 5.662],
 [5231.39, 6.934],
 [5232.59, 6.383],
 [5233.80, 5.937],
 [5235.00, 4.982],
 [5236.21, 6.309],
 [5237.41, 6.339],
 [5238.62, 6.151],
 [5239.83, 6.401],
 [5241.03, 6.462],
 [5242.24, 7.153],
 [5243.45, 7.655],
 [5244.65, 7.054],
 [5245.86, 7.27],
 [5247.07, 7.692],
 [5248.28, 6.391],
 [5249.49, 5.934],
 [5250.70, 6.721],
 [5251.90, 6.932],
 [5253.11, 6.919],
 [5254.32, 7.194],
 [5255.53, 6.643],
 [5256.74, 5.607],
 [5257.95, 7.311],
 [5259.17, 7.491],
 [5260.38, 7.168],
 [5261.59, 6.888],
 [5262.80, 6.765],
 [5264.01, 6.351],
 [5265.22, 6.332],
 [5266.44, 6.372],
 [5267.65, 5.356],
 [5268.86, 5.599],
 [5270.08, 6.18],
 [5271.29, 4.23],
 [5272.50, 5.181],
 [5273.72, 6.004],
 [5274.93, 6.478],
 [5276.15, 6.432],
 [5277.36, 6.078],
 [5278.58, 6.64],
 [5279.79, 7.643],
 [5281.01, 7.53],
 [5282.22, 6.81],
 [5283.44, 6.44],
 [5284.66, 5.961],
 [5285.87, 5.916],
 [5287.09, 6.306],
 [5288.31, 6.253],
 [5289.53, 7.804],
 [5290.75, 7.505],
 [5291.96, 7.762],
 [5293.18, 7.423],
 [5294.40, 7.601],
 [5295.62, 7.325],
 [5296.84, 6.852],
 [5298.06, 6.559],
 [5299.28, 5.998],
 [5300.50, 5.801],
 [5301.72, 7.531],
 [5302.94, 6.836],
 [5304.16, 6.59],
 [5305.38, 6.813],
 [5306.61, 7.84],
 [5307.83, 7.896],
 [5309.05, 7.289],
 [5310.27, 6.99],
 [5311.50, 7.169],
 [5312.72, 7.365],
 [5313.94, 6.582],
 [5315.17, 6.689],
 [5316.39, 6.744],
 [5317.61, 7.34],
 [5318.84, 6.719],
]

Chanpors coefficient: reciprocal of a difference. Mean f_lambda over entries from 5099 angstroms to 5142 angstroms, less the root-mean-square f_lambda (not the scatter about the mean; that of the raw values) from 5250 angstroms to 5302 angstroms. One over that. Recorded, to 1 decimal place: -3.1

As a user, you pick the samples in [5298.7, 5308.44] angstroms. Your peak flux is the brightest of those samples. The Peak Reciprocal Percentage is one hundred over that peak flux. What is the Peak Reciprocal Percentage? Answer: 12.7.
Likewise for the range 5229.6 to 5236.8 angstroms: 14.4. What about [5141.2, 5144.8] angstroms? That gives 15.5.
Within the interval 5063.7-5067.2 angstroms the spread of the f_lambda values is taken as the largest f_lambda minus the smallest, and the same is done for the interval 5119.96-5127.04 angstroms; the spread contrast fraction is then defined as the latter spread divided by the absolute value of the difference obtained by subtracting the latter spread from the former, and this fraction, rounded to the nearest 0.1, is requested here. 5.1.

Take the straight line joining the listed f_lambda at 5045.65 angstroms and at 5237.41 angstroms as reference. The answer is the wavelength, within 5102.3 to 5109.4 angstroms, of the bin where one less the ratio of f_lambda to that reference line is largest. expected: 5104.07 angstroms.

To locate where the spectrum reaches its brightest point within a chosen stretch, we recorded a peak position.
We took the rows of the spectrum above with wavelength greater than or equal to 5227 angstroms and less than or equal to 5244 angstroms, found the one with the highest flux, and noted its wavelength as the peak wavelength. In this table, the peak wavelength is 5243.45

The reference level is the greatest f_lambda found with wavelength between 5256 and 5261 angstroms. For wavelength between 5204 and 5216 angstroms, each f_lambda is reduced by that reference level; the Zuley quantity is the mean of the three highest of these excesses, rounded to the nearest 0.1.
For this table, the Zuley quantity -0.2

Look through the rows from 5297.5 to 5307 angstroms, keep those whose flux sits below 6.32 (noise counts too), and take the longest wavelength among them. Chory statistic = 5300.50 angstroms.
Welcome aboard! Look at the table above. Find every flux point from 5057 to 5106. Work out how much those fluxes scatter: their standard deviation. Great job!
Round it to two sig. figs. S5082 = 0.50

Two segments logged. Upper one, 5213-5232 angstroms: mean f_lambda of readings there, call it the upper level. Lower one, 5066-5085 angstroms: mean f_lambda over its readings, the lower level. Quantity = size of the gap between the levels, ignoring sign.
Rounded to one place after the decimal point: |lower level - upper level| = 0.2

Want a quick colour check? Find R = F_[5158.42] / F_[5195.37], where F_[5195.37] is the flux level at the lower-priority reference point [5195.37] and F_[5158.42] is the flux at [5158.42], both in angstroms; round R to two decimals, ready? 1.06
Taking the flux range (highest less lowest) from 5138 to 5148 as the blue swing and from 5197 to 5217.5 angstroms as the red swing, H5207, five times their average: 10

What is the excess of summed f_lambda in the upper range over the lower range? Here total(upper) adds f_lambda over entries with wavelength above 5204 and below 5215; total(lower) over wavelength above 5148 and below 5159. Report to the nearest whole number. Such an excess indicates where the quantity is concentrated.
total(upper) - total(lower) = -1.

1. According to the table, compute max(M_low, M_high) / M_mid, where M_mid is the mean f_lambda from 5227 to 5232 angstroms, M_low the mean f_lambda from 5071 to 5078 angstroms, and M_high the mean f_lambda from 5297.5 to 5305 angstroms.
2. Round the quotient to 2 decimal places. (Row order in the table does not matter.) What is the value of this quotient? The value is 1.07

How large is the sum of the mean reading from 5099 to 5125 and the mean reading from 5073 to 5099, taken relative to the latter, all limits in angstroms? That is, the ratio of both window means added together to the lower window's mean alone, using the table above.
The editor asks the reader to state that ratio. 1.99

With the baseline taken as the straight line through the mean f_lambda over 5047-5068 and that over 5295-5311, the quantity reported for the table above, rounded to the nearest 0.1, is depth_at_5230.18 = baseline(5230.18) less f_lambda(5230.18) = 1.2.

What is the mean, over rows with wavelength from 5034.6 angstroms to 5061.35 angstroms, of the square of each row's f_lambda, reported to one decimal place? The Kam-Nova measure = 43.2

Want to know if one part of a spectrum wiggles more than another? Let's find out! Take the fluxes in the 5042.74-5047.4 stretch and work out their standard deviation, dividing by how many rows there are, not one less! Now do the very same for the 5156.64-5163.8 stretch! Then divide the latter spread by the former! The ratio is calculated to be 0.7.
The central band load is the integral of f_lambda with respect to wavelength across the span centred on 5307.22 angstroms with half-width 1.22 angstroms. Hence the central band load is 19.2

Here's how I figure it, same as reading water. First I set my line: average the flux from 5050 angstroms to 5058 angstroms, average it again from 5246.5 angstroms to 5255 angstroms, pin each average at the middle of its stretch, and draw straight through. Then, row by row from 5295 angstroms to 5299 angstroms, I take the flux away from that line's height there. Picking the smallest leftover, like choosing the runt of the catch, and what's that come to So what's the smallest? -0.4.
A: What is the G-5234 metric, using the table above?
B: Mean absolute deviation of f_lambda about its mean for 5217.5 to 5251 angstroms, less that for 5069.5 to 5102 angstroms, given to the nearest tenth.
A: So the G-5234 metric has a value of 0.1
